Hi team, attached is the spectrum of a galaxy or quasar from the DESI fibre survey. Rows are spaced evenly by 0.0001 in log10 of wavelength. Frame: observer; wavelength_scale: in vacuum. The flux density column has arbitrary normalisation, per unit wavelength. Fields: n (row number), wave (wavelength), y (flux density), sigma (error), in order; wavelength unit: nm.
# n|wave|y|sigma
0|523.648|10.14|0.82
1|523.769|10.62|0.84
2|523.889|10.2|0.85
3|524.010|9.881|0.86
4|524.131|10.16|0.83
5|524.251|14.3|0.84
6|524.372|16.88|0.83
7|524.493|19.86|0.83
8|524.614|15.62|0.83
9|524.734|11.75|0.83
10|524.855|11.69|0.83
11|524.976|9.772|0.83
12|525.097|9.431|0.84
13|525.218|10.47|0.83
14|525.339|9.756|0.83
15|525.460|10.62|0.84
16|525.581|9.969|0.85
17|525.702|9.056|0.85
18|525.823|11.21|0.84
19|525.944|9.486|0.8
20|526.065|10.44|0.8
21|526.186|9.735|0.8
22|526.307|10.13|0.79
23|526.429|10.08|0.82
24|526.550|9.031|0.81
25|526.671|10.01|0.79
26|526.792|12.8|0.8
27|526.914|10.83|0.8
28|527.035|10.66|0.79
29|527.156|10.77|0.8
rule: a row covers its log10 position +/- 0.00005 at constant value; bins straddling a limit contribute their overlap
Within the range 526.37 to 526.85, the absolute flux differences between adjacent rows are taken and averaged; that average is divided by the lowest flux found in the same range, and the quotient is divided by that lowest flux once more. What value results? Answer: 0.020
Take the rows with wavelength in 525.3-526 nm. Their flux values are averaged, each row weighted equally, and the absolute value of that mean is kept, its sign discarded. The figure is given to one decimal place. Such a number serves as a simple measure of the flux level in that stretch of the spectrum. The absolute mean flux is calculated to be 10.0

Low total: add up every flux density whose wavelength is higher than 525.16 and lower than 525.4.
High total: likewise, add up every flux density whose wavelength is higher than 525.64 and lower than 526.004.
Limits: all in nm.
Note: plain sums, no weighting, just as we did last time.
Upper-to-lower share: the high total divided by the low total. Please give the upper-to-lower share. 1.47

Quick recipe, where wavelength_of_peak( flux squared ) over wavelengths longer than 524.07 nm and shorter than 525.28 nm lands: 524.493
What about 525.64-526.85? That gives 526.792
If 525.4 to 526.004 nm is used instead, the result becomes 525.823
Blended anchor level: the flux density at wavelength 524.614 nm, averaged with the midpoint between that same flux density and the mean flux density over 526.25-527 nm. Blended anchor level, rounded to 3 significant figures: 14.3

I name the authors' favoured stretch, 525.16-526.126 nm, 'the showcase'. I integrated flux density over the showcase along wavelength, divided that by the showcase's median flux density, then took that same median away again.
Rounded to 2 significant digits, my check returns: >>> -9.2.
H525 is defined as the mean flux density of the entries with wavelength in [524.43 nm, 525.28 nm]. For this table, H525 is 12.7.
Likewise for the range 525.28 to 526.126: 10.1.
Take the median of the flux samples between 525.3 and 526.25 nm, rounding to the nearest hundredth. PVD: 9.86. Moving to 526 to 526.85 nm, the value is 10.08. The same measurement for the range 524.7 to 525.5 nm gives 10.47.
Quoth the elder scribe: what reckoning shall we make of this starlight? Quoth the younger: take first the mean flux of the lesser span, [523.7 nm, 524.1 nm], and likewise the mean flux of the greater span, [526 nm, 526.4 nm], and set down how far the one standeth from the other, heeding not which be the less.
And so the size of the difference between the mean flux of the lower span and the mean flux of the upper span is 0.1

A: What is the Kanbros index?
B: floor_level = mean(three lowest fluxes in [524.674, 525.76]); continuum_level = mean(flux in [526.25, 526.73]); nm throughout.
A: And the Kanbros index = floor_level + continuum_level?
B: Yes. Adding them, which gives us 19.2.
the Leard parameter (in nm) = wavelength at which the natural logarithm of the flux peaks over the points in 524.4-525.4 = 524.493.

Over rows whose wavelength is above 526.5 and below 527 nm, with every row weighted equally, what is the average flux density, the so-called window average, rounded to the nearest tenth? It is 10.7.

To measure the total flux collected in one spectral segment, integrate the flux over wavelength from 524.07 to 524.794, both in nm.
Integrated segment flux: 10.7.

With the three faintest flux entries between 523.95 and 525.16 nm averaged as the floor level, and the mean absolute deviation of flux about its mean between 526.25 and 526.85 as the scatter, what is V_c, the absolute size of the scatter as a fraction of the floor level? 0.10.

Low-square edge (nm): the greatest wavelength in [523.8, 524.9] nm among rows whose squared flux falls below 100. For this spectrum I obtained 524.010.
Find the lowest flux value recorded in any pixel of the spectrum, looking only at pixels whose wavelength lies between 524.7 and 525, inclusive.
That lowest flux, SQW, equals 9.772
